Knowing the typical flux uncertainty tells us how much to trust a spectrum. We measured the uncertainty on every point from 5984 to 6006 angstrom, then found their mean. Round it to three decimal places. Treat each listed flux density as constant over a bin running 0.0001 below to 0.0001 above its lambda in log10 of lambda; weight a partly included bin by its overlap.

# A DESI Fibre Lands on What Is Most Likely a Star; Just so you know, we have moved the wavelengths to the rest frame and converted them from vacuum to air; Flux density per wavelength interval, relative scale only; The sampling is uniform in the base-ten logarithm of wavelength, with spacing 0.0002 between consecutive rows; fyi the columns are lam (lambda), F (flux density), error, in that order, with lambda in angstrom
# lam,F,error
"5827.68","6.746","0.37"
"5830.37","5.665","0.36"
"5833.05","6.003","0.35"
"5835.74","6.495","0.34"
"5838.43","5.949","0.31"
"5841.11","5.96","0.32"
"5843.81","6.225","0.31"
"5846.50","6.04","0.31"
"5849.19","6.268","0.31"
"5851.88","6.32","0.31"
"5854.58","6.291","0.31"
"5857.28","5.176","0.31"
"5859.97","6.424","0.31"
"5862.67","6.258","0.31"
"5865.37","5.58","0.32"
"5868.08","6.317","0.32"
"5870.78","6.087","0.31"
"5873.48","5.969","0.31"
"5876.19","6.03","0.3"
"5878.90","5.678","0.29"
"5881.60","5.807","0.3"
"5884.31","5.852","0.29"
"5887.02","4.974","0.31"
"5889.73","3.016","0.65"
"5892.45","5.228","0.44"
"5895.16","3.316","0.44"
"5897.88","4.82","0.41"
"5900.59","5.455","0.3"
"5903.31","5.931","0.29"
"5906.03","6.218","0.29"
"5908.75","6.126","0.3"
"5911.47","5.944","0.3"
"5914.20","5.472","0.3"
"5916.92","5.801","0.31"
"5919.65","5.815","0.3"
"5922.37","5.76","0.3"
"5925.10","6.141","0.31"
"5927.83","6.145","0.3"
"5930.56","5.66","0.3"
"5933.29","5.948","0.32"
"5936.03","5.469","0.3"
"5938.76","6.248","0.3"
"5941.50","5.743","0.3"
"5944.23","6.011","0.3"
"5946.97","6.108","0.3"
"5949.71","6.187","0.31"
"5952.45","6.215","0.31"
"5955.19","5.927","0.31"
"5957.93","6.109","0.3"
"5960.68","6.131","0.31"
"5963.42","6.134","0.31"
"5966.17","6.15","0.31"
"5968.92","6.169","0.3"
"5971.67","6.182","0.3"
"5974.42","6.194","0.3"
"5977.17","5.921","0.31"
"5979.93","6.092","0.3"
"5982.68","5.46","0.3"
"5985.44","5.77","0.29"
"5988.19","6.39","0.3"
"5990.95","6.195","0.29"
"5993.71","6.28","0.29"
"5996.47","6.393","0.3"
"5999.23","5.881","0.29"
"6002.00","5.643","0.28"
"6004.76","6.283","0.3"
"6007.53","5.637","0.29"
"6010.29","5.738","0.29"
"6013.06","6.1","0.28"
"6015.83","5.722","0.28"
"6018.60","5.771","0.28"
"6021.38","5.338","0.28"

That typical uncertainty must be 0.292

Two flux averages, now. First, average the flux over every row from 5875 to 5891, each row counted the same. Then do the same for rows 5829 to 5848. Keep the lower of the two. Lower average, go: 5.23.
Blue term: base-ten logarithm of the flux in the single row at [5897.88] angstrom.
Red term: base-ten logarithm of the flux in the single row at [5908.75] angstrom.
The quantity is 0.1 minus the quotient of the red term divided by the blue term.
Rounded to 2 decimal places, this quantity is -1.05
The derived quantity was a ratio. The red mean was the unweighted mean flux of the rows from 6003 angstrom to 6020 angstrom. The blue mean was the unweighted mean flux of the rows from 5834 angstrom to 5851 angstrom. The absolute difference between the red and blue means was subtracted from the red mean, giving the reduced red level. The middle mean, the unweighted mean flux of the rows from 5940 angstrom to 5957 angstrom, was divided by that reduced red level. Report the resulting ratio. 1.08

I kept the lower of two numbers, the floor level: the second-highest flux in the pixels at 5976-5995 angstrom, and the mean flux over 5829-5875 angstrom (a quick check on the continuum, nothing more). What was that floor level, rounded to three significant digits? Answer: 6.06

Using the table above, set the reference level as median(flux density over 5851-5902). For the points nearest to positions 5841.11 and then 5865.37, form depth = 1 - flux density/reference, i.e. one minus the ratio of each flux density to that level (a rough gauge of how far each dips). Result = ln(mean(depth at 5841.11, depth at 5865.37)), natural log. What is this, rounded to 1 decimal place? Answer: -5.1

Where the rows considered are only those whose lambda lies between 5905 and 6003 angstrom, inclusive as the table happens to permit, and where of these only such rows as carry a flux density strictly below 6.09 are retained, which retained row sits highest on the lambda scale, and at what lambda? 6002.00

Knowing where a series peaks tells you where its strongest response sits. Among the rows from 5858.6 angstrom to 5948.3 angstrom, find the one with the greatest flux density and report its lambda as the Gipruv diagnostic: 5859.97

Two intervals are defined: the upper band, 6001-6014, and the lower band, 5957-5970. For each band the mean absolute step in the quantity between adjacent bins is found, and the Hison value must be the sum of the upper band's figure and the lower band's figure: 0.45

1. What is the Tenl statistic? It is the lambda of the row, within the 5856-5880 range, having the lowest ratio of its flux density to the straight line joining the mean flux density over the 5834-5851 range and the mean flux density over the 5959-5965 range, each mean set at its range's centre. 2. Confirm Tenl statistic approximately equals 5857.28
